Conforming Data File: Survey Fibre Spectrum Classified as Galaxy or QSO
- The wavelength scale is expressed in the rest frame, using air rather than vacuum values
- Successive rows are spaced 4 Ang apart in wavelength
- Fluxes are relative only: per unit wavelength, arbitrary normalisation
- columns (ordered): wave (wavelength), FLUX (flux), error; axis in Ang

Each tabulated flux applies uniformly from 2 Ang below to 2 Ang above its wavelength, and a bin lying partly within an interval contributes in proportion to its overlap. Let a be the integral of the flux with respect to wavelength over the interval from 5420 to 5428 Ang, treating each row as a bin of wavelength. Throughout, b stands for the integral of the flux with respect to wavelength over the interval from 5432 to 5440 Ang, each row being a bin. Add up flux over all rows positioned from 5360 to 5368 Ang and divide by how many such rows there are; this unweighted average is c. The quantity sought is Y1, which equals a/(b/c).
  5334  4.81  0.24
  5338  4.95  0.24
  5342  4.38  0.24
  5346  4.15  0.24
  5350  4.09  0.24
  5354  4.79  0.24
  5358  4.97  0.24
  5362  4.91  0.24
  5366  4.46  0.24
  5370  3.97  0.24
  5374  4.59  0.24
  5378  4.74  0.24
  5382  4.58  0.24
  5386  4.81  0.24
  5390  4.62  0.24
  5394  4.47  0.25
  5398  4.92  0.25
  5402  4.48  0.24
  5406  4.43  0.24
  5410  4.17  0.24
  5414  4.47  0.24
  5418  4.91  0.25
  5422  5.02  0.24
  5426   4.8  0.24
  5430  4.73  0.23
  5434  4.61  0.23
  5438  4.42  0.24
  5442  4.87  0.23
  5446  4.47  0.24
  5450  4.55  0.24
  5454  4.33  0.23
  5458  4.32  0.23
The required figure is 5.1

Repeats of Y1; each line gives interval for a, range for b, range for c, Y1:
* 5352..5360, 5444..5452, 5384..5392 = 5.1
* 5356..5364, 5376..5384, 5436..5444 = 4.9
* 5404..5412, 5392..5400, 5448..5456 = 4.1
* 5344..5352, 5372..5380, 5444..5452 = 4.0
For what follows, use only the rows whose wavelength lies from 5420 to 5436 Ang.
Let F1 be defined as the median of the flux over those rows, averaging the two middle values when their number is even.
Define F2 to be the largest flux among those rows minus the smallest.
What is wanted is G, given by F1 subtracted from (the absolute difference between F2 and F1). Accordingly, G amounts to -0.4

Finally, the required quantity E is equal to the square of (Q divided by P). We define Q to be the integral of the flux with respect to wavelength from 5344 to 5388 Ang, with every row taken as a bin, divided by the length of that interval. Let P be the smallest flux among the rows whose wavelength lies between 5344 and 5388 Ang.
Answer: 1.31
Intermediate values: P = 3.97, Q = 4.551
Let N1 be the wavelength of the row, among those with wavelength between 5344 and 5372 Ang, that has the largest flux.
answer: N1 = 5358 Ang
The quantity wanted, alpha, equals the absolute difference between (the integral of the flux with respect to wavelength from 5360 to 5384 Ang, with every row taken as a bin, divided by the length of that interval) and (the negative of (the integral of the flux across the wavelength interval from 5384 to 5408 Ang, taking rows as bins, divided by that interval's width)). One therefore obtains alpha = 9.16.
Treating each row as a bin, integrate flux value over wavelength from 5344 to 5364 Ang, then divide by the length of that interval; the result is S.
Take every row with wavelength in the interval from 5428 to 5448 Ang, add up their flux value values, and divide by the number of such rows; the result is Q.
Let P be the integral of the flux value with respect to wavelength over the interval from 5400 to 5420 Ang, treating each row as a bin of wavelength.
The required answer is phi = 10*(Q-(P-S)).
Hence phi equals -806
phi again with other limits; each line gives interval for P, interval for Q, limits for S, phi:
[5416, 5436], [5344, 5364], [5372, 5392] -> -870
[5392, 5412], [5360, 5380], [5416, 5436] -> -805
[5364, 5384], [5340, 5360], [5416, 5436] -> -801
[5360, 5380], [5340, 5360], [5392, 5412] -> -817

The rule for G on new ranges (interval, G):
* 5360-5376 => -0.9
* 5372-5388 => -0.2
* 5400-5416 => -0.3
